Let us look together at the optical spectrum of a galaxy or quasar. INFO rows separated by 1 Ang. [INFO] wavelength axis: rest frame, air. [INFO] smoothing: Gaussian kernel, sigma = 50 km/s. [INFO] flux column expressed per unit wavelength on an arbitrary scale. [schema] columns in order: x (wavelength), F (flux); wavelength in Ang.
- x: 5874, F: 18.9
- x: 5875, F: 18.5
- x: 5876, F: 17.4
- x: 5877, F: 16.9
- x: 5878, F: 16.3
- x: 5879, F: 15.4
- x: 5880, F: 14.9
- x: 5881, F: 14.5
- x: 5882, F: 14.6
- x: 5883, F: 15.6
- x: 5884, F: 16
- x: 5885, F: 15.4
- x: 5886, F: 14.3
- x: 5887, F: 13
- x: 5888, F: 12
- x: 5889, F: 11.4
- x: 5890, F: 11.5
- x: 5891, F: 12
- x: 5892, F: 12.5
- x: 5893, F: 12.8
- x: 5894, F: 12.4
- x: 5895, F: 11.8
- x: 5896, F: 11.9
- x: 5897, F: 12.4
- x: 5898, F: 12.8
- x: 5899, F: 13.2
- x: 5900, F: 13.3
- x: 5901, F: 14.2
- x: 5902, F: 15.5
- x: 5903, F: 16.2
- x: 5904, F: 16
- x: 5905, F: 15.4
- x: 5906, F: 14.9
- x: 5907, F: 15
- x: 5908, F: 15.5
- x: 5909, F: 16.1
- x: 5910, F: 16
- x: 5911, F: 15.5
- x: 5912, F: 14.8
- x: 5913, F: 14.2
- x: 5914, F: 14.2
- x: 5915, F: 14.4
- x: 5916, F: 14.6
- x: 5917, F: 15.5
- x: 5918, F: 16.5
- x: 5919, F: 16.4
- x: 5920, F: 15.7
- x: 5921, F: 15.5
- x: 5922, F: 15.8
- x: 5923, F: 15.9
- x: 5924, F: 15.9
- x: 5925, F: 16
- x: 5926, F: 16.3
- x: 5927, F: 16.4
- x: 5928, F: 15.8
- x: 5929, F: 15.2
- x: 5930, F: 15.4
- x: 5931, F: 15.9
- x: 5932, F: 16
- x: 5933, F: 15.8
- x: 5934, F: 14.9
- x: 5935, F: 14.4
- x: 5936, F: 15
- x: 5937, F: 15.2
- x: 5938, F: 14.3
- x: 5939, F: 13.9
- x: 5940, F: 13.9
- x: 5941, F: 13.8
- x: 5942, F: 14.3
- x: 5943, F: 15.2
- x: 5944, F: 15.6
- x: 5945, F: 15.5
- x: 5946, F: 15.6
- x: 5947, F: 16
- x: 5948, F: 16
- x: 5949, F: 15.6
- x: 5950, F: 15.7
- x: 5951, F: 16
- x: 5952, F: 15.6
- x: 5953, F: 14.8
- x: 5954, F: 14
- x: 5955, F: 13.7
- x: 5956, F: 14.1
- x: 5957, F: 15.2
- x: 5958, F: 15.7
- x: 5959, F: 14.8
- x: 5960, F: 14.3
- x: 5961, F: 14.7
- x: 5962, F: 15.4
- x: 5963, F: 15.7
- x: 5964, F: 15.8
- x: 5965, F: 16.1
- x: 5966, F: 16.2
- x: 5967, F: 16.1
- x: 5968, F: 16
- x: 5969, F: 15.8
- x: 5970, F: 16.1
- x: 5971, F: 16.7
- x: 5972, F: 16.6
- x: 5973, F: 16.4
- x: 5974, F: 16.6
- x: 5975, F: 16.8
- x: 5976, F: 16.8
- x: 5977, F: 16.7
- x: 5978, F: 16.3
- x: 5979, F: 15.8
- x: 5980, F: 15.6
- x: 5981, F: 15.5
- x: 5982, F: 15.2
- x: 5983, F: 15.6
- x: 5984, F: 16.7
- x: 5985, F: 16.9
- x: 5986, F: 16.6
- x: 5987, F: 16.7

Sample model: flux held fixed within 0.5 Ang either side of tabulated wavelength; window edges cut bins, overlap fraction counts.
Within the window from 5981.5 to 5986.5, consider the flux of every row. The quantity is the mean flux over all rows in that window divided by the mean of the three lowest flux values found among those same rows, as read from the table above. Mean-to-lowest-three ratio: 1.03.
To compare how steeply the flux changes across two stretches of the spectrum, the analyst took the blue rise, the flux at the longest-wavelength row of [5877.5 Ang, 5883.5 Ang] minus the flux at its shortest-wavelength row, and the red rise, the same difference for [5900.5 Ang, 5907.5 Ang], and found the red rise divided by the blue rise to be -1.1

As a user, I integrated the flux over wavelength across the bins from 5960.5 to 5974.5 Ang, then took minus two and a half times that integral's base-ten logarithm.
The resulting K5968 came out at -5.88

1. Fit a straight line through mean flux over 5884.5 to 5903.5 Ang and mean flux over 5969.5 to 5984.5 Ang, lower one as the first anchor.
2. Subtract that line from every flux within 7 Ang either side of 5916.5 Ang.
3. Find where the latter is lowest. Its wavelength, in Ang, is 5914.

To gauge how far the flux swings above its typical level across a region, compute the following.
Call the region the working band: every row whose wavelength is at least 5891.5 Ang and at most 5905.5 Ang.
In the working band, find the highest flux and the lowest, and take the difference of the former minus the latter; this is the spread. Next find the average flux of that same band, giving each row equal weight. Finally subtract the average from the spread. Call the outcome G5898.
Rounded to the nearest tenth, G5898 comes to -9.2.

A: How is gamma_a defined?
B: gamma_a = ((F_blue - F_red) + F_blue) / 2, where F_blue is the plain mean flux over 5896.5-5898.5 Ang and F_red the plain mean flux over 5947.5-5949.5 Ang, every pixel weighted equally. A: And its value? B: 4.7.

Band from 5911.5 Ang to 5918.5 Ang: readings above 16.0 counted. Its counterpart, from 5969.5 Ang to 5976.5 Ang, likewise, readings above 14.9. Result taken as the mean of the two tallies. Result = 4.0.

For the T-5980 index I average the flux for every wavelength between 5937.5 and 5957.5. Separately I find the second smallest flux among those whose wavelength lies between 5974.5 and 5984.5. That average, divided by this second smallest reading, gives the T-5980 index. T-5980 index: 0.96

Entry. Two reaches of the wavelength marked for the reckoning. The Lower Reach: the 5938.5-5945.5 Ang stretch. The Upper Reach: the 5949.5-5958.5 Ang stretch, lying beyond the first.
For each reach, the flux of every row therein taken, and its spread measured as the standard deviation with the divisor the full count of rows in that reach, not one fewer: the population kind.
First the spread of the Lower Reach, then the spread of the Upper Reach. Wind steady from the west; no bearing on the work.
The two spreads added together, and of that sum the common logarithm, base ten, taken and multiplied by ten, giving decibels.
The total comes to 1.9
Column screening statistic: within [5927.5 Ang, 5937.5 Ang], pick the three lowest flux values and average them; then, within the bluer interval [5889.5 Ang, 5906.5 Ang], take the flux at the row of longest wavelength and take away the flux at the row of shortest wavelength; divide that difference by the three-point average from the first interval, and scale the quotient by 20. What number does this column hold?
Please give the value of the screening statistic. 4.6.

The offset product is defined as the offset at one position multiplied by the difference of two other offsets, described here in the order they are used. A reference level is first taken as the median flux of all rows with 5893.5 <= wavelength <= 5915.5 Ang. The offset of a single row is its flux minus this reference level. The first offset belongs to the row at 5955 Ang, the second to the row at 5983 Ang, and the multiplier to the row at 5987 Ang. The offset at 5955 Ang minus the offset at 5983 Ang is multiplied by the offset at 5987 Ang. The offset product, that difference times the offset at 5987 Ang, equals -4.0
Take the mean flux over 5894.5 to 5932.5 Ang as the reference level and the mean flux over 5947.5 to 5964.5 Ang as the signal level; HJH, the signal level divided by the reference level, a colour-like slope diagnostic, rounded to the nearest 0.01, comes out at 1.00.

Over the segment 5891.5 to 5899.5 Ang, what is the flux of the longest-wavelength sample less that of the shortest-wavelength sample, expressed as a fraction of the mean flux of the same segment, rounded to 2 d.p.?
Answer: 0.06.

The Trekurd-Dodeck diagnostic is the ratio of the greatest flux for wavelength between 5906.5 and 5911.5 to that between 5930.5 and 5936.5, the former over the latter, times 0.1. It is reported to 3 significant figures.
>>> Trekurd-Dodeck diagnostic 0.101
